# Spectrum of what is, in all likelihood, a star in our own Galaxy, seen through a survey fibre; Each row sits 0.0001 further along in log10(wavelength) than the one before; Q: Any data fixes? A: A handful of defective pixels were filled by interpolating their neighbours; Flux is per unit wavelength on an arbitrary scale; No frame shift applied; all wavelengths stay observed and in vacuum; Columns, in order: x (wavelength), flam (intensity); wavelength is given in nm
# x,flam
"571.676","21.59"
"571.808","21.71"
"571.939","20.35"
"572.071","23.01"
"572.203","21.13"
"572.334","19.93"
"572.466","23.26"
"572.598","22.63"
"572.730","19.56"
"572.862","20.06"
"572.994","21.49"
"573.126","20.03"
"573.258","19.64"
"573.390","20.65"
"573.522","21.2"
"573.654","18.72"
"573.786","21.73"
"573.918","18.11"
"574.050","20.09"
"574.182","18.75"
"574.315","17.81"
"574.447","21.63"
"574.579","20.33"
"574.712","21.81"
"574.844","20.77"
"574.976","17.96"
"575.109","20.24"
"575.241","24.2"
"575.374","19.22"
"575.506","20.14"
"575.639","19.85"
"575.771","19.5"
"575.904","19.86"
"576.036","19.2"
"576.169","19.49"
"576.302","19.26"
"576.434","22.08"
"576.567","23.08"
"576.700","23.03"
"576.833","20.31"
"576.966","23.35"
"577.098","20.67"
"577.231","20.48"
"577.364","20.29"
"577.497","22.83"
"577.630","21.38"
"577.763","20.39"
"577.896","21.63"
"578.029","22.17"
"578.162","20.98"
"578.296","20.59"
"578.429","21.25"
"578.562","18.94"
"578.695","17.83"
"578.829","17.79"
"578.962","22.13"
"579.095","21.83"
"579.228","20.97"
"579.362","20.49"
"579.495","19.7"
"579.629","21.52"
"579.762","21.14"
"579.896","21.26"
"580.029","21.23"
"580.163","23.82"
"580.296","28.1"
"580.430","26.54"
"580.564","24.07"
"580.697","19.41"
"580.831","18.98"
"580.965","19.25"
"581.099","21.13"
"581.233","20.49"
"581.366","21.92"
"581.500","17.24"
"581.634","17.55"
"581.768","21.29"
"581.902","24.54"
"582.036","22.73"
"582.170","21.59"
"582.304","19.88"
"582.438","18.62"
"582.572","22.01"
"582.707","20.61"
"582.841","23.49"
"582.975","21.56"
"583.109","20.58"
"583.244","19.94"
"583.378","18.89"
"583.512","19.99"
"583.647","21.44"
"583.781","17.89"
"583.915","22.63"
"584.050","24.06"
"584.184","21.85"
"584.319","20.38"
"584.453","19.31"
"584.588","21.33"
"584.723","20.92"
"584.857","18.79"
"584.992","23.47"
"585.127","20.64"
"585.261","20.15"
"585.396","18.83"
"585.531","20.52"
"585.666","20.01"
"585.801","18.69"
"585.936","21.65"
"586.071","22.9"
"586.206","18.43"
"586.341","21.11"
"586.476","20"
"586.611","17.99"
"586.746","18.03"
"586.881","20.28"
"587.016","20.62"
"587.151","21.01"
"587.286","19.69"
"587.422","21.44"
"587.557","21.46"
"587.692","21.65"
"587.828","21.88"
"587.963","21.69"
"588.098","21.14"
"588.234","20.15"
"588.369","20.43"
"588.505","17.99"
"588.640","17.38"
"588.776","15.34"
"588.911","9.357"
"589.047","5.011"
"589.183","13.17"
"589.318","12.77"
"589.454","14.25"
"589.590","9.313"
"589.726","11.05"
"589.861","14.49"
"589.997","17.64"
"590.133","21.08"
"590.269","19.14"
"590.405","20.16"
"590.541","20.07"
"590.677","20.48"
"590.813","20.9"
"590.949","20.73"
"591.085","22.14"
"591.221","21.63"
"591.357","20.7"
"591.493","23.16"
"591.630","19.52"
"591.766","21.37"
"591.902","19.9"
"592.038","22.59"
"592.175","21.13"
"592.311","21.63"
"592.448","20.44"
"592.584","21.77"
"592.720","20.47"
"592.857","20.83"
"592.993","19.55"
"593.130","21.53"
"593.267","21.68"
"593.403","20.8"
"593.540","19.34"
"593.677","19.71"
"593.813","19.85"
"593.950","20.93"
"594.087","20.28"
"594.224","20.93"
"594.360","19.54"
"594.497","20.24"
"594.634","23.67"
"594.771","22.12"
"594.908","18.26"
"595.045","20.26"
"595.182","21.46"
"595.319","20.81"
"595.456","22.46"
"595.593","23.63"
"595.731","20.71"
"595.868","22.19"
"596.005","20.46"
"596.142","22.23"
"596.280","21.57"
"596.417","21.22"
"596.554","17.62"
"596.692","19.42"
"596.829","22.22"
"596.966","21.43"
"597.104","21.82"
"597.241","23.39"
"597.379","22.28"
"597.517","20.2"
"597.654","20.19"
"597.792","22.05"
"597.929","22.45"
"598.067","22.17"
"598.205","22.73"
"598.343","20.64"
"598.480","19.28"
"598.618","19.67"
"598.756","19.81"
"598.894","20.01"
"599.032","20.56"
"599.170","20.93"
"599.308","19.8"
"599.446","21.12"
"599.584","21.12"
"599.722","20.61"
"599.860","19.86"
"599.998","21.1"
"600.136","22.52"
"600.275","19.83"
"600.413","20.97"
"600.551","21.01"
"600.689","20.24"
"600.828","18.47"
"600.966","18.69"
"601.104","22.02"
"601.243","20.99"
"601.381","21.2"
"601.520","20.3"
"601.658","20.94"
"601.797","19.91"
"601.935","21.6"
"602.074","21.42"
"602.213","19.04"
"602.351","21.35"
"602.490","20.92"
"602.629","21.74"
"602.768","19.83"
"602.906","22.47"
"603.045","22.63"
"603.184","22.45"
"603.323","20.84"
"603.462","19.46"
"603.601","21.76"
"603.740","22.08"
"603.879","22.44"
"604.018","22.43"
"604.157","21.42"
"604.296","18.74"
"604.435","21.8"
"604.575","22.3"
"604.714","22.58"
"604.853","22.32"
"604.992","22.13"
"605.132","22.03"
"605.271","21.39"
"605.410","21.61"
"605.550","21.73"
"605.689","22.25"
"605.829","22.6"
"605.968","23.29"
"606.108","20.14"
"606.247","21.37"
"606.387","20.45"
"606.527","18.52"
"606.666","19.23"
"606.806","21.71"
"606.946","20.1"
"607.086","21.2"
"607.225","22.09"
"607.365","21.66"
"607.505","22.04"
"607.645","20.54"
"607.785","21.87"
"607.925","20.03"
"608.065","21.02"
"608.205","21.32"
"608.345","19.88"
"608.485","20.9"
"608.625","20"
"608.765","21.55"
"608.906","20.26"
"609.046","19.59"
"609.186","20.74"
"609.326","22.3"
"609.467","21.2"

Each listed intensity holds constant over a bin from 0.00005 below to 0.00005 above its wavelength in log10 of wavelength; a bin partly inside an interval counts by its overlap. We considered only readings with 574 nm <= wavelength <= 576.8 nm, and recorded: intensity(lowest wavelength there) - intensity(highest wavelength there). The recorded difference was -2.94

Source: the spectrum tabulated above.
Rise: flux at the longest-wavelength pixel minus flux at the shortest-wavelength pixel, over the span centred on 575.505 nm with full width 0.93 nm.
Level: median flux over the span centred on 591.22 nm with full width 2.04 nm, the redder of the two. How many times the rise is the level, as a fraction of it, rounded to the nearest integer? -55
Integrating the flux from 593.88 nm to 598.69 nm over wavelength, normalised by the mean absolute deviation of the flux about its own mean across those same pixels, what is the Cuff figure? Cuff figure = 88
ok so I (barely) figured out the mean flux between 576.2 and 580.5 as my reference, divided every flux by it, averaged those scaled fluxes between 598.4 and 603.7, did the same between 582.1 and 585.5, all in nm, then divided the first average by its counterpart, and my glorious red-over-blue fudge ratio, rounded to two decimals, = 1.00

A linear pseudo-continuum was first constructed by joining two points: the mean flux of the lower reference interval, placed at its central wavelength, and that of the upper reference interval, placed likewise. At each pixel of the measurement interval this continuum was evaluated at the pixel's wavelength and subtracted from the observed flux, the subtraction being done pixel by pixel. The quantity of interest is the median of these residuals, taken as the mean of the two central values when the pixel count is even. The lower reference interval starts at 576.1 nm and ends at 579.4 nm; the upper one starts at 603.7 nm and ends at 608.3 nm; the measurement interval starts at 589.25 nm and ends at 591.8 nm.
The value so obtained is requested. -1.0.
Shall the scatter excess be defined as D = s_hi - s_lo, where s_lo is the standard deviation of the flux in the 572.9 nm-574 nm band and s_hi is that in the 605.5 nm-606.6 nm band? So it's 0.2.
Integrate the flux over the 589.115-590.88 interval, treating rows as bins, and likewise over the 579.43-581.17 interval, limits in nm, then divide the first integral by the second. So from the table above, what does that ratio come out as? 0.76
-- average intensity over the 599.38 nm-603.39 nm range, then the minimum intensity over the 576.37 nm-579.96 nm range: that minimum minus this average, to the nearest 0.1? -3.1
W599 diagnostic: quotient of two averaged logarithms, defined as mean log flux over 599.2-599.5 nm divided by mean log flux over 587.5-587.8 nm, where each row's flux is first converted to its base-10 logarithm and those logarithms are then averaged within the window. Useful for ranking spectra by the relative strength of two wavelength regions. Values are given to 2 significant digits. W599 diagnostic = 0.98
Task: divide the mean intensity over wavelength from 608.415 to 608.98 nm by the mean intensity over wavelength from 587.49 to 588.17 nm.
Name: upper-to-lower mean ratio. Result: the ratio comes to 0.96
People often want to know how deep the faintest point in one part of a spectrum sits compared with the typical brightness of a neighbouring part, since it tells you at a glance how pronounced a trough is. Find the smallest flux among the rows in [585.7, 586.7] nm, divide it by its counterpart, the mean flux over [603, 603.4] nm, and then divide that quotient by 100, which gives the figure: 0.0082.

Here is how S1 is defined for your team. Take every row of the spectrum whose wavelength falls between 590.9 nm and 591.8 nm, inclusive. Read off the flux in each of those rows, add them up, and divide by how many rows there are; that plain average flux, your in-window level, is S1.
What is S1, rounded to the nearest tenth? 21.3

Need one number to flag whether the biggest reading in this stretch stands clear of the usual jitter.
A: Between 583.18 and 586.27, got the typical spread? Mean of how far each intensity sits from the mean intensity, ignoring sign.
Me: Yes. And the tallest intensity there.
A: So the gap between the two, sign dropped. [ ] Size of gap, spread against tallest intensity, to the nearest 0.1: 22.7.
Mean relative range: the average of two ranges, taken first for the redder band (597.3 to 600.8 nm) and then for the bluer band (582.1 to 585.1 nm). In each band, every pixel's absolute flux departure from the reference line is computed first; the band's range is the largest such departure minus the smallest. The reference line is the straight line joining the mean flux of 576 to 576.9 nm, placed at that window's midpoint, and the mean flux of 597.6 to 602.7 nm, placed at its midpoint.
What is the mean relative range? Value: 2.5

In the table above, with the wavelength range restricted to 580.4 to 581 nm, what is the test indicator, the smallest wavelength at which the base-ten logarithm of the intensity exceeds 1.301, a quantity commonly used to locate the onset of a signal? 580.430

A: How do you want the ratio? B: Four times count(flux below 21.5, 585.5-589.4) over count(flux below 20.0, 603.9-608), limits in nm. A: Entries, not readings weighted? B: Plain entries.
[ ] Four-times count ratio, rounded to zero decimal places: 32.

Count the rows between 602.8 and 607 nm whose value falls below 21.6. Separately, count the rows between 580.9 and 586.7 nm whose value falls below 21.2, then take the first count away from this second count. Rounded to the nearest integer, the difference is 16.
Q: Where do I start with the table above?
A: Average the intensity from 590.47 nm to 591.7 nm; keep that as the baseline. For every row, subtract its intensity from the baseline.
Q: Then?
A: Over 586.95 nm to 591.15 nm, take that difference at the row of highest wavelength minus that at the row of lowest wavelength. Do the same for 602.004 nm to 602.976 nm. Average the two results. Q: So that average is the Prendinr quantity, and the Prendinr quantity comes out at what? -1.3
